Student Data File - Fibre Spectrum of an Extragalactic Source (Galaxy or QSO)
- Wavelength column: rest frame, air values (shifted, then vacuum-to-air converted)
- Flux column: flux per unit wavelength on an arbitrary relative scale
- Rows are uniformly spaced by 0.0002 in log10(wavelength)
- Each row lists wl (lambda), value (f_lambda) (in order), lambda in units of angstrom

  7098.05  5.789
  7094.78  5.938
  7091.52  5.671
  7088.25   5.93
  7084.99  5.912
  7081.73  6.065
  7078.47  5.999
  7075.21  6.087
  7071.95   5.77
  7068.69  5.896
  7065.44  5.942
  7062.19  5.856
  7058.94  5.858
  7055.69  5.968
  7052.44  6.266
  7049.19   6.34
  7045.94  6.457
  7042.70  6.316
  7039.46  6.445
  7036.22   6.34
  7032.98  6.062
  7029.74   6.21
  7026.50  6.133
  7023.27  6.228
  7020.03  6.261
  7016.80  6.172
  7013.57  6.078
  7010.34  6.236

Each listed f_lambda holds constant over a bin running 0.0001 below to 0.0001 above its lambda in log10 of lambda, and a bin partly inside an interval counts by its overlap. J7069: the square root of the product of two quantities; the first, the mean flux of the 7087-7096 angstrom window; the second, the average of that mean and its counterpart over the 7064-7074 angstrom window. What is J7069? 5.85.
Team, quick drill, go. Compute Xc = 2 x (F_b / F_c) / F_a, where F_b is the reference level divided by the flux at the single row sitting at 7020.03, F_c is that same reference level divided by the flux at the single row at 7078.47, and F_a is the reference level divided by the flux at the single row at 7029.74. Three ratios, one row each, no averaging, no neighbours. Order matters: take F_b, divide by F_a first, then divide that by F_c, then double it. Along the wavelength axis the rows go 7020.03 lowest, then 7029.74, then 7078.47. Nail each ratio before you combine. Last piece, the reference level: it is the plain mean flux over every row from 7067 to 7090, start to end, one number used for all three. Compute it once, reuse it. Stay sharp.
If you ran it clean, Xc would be 2.00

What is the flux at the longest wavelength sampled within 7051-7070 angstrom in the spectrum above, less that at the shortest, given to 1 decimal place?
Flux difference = -0.4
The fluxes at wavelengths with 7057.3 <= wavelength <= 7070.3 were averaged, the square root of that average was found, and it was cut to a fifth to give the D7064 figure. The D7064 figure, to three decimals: 0.485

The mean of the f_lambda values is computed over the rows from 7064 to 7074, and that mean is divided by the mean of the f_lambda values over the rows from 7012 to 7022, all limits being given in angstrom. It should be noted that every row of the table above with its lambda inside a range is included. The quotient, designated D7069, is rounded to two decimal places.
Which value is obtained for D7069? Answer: 0.95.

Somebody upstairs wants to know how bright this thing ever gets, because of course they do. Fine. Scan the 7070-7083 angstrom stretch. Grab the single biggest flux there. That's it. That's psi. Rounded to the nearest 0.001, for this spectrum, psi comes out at 6.087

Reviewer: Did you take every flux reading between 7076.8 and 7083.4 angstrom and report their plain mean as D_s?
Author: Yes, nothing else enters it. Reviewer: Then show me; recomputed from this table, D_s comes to 6.03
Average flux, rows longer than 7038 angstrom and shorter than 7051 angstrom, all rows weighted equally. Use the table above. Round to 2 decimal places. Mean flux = 6.39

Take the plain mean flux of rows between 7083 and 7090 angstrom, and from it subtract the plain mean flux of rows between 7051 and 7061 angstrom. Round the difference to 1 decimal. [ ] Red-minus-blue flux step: -0.1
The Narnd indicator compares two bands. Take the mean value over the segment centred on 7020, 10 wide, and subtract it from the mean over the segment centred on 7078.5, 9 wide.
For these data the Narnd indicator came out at -0.17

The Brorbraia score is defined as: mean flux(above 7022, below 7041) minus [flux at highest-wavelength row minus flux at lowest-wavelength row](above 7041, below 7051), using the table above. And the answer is 6.21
